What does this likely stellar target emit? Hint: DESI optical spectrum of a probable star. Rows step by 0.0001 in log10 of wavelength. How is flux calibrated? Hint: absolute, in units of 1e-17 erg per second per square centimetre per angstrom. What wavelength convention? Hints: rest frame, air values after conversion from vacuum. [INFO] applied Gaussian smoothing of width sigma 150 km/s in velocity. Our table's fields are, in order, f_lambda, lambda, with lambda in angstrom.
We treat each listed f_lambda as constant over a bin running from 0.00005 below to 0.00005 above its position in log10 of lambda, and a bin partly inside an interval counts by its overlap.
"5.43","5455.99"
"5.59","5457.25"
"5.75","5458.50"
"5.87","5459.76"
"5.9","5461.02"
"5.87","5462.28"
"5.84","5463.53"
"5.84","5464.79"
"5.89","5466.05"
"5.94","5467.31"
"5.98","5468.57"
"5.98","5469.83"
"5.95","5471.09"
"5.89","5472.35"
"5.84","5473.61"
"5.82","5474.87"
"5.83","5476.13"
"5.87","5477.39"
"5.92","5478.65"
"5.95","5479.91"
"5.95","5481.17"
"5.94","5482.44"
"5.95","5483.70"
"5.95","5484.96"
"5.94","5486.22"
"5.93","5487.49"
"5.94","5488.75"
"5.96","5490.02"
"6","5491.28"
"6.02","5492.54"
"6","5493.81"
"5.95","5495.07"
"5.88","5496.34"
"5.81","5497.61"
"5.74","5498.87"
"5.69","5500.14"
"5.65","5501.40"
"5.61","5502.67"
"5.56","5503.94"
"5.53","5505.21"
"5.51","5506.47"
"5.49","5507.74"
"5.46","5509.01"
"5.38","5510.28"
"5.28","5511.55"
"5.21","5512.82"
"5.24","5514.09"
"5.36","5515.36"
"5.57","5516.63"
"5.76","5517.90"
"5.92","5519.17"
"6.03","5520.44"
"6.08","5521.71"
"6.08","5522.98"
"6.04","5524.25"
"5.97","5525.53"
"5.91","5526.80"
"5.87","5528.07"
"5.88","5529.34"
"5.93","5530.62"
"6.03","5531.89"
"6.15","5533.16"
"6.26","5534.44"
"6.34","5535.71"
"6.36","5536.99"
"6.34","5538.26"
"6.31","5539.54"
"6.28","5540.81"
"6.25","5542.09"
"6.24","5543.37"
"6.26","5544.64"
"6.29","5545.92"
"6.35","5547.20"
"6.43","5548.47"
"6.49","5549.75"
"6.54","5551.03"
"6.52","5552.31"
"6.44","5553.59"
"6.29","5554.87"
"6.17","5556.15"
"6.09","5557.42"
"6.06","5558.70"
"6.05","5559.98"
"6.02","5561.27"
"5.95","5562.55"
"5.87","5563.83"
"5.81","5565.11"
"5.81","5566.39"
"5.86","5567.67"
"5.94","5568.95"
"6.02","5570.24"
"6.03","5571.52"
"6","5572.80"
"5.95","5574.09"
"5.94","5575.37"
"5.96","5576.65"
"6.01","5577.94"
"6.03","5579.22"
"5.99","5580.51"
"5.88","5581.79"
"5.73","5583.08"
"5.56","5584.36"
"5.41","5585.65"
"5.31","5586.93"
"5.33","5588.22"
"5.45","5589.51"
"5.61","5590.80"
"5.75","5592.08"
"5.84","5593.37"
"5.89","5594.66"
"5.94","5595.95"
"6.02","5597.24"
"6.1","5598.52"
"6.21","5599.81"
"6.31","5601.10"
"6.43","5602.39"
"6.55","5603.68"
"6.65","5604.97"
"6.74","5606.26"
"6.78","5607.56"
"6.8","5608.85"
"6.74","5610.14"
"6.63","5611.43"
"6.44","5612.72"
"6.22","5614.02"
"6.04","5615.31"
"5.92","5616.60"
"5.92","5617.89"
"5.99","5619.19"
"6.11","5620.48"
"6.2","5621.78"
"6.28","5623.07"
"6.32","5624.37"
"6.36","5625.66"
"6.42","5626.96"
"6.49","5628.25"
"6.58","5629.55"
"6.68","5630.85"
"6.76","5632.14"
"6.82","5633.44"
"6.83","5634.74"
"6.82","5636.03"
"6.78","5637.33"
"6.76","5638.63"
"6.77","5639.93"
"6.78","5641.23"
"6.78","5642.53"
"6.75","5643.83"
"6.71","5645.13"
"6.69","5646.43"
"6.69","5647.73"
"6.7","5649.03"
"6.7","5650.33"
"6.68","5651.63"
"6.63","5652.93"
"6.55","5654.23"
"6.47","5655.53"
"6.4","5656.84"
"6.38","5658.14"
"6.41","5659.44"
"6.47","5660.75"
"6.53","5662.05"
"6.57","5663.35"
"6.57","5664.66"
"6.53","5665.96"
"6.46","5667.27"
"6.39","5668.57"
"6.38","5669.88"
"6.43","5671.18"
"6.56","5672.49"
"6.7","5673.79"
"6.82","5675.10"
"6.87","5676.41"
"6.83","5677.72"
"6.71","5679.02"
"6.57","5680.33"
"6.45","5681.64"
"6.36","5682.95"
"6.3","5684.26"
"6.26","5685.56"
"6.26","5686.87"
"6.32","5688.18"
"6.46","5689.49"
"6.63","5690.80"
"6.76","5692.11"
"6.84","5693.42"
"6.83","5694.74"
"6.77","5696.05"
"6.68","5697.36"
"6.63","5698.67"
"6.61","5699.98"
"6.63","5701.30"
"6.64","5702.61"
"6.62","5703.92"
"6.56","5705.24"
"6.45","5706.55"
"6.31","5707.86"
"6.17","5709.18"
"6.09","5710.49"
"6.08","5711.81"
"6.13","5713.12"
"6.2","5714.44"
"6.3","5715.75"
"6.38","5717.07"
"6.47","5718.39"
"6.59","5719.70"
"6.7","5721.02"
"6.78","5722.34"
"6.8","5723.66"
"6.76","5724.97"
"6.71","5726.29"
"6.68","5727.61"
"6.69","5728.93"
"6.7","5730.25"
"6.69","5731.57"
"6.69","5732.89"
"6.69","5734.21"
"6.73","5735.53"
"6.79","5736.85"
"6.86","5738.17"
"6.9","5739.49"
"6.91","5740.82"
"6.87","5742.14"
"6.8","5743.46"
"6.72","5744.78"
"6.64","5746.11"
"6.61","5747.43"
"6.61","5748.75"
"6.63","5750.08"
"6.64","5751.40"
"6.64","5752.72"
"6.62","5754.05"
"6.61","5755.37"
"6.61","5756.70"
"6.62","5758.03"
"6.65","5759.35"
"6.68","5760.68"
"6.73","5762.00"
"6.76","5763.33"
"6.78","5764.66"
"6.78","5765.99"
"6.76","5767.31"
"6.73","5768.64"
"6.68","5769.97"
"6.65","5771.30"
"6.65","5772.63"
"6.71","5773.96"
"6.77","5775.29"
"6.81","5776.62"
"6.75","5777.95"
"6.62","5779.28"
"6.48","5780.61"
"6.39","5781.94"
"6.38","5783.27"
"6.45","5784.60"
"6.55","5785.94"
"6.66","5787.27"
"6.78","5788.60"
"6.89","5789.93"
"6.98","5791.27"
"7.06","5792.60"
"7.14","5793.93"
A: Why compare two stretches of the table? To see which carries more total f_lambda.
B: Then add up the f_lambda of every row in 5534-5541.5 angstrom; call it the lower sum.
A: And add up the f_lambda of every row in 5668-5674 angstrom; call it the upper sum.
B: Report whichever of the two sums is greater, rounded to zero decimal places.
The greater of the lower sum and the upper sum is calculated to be 38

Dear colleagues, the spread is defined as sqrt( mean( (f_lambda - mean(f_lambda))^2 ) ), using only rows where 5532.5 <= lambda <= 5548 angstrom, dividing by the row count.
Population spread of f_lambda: 0.057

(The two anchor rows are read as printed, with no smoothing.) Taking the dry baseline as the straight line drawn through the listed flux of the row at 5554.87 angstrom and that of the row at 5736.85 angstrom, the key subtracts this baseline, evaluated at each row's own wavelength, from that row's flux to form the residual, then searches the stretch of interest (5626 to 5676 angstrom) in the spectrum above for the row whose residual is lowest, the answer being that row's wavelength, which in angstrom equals 5669.88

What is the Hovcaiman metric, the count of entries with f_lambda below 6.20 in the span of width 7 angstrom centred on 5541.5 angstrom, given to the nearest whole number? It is 0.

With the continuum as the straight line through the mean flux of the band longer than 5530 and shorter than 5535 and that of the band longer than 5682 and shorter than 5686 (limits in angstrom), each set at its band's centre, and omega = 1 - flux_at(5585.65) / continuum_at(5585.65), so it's 0.12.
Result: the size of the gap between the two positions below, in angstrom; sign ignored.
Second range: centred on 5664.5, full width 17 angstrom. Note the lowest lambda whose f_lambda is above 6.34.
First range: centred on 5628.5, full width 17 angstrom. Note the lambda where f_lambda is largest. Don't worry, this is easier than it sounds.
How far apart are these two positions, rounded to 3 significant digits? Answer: 22.1 angstrom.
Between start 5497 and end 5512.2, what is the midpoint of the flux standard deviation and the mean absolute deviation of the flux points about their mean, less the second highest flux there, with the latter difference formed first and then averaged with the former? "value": -2.74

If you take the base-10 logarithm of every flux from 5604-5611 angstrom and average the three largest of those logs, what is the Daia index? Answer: 0.831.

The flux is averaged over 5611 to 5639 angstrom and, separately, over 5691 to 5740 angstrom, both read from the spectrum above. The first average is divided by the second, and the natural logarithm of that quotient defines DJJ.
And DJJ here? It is -0.03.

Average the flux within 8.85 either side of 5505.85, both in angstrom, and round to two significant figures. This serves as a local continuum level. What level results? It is 5.5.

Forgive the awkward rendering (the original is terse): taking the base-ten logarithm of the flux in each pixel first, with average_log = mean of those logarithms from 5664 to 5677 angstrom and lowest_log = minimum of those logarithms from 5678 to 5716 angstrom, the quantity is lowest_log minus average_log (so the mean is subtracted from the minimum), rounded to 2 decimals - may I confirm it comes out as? -0.03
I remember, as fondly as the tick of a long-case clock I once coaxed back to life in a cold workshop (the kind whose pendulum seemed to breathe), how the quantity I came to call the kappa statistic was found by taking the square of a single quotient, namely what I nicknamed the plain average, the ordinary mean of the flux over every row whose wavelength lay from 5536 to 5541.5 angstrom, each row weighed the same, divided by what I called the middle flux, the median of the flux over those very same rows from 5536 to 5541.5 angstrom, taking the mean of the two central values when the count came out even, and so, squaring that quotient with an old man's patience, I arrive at 1.00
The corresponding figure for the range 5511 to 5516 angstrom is 1.00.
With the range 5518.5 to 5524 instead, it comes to 0.99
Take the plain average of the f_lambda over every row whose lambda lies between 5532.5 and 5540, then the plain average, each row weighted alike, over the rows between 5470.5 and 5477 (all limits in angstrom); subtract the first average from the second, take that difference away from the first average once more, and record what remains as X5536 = 6.7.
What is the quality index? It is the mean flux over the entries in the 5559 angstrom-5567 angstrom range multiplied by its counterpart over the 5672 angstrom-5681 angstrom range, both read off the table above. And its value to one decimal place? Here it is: 39.8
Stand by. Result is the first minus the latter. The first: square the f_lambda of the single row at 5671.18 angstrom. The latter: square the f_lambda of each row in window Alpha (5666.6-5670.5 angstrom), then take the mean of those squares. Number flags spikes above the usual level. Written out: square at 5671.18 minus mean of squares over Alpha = 0.3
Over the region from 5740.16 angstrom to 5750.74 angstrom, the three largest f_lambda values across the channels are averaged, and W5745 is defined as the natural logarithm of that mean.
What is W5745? 1.93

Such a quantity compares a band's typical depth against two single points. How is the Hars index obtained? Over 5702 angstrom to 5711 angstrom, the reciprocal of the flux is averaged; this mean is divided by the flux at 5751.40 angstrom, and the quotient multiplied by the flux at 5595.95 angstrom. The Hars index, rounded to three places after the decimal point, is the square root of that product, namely 0.374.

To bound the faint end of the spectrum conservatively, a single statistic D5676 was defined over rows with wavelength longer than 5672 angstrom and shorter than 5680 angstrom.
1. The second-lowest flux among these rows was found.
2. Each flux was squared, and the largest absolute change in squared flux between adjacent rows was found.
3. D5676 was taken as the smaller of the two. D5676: 1.86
